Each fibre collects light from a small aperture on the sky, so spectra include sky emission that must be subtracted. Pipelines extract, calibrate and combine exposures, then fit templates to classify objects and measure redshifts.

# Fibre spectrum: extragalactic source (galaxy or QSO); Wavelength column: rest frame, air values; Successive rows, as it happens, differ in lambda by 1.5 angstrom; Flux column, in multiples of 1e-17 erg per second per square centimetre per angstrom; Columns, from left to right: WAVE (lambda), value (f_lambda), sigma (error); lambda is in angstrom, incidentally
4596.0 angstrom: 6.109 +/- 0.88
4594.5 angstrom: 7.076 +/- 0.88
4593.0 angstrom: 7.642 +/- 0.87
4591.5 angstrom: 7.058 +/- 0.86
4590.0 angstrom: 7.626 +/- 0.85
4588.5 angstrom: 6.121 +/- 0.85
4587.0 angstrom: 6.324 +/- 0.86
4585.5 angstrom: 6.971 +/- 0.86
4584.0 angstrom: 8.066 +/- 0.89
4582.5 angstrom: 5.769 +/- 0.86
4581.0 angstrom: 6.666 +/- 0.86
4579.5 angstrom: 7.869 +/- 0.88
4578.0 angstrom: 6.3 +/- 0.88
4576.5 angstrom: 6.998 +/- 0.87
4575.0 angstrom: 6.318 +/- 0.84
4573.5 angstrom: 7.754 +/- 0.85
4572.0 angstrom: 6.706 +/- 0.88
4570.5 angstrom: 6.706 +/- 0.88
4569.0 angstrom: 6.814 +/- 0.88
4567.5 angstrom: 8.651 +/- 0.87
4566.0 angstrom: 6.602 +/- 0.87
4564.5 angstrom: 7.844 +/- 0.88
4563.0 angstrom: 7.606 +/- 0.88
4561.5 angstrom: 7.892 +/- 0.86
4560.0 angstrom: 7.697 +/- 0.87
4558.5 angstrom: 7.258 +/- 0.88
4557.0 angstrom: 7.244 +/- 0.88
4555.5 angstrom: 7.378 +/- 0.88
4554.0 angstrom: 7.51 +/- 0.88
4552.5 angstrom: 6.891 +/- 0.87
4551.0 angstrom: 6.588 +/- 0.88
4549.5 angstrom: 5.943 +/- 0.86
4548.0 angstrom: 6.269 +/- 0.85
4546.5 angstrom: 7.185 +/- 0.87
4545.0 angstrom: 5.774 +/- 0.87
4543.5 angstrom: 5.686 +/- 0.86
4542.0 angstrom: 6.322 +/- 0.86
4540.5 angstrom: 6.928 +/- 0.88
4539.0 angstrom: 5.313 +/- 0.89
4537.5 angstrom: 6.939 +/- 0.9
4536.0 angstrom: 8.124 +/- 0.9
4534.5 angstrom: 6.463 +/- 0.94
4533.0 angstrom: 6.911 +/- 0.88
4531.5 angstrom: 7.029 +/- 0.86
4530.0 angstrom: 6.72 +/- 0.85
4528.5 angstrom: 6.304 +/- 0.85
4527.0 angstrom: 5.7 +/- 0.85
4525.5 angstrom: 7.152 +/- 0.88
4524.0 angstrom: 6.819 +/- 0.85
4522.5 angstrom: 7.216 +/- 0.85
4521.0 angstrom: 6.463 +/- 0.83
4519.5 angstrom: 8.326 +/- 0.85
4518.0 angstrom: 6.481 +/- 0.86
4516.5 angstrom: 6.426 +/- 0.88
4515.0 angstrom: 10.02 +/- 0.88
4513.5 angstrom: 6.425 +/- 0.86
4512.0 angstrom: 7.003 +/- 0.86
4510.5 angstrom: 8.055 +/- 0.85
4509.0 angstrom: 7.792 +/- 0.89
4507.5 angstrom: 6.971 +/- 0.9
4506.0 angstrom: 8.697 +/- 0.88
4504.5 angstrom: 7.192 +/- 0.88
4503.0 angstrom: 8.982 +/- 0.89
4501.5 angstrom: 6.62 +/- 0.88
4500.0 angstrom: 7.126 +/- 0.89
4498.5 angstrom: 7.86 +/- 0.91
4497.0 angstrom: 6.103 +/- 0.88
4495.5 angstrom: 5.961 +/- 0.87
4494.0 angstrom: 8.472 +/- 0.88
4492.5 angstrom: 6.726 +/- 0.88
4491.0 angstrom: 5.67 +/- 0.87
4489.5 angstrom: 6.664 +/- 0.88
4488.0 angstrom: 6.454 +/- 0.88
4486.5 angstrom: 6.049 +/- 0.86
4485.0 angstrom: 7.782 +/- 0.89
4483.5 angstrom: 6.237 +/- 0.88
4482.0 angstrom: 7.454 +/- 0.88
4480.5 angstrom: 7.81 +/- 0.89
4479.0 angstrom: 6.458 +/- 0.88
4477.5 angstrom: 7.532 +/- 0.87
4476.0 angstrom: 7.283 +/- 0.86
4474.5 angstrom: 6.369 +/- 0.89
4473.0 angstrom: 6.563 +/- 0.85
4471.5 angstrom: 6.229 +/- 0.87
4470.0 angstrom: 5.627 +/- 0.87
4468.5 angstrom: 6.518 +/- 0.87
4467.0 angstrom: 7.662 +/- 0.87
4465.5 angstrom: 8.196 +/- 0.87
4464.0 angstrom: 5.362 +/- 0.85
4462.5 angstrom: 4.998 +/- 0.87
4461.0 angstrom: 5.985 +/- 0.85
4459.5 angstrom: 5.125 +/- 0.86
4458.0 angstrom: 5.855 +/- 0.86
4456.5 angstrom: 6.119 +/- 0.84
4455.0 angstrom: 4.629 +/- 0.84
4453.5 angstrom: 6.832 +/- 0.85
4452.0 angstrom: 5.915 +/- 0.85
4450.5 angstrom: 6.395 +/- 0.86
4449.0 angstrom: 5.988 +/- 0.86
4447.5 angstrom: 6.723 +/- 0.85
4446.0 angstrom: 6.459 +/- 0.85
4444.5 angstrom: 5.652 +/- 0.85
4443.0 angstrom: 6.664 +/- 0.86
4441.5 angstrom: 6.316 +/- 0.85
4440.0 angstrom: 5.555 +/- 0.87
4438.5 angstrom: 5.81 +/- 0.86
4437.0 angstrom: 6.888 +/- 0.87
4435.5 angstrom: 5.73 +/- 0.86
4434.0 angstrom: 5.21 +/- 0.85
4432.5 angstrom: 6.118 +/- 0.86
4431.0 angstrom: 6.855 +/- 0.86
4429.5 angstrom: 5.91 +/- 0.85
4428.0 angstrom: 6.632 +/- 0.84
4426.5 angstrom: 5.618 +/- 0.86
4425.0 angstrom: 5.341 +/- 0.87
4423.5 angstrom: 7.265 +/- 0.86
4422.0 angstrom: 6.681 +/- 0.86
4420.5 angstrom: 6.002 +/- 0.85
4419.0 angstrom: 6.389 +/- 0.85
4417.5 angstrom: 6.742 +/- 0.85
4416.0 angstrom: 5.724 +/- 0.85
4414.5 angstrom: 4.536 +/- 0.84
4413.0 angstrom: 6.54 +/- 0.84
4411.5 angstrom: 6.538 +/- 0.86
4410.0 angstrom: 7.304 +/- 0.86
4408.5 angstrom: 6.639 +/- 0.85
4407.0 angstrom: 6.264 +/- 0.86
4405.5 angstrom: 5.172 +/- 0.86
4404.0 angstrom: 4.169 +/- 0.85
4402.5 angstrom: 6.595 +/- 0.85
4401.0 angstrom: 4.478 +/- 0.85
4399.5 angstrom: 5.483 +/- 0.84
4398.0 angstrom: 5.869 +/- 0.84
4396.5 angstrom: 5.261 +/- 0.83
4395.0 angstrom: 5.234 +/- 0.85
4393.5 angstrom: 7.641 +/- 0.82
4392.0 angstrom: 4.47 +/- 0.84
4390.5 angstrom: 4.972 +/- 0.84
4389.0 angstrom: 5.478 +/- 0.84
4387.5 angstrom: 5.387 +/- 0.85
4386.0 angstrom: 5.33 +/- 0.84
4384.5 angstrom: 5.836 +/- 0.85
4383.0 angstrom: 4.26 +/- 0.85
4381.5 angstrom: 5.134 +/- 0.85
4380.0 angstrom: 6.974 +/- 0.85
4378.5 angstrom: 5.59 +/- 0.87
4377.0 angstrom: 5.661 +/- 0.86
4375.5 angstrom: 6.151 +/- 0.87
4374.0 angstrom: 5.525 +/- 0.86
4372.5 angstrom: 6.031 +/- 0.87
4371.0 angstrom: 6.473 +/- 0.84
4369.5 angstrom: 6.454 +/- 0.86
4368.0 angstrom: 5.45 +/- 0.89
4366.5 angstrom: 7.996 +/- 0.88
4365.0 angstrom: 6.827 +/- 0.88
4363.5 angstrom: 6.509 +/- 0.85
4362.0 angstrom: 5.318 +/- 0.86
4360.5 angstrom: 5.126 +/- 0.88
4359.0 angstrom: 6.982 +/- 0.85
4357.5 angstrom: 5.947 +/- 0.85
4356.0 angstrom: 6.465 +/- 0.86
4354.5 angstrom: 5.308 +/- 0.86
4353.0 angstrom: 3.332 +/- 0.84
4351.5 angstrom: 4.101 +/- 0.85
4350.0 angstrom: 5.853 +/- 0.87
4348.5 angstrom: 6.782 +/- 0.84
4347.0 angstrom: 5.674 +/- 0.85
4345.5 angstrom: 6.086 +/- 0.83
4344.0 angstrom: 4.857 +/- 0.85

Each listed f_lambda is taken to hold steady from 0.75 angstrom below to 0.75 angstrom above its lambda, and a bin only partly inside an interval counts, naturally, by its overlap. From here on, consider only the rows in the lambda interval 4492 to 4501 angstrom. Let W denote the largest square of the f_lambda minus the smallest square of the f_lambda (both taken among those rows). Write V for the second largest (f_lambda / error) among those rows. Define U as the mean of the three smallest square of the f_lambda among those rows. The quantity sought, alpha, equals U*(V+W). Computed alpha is 1766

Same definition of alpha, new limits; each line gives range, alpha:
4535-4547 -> 1441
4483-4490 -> 1232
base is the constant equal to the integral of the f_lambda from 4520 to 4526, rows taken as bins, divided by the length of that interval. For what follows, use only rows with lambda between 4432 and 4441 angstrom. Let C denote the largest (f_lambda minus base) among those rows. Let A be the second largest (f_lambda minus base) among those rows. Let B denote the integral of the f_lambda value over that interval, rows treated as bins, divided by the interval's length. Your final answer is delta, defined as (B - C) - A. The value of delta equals 6.81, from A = -0.84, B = 5.9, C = -0.07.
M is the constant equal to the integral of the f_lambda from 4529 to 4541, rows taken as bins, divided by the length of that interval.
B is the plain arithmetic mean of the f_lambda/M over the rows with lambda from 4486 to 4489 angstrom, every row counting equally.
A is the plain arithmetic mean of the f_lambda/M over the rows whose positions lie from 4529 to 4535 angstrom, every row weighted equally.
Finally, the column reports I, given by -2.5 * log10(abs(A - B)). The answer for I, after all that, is 2.8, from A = 1.00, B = 0.92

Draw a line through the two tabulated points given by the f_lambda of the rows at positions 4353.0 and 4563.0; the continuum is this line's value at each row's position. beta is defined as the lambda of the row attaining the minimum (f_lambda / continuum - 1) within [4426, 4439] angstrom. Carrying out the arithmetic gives 4434.0 angstrom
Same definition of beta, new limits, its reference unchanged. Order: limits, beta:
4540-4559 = 4543.5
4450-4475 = 4455.0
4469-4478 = 4470.0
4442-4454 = 4444.5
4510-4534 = 4527.0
